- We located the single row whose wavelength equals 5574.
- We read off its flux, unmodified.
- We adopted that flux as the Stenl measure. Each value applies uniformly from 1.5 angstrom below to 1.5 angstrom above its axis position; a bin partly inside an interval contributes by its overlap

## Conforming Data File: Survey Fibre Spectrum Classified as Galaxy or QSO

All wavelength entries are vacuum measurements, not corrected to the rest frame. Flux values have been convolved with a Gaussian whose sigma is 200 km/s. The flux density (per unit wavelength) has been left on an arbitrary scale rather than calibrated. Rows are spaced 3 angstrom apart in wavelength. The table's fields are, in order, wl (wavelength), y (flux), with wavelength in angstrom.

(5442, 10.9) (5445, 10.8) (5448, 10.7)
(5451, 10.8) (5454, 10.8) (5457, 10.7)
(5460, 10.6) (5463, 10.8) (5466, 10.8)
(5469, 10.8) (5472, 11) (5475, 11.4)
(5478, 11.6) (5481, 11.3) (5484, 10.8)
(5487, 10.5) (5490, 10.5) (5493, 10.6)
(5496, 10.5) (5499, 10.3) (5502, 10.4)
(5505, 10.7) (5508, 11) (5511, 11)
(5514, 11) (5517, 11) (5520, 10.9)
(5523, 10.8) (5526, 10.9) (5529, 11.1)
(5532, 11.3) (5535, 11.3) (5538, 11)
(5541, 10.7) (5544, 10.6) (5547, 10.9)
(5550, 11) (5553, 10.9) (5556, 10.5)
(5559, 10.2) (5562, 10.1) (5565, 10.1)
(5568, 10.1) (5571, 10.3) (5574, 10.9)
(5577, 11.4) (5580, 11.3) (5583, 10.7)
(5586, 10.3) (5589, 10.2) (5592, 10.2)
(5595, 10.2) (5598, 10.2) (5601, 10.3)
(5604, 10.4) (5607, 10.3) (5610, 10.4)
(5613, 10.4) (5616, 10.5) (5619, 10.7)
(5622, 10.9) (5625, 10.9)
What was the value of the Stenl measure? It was 10.9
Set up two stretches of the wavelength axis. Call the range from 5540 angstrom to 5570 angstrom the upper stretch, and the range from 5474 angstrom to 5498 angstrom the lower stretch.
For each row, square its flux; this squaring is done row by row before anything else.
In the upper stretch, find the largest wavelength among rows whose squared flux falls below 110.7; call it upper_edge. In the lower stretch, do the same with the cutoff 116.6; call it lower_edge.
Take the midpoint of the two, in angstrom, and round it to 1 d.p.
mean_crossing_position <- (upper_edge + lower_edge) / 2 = 5532.0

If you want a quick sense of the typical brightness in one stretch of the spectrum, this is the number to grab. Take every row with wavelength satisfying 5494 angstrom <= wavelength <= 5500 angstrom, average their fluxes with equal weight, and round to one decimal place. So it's 10.4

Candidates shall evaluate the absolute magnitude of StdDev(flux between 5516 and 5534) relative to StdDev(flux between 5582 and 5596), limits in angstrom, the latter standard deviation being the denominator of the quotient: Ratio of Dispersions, 0.8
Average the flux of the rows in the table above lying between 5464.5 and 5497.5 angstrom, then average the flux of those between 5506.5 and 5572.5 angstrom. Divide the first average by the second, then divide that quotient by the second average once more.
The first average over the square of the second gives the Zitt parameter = 0.0941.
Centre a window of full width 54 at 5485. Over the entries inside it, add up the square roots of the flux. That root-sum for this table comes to 59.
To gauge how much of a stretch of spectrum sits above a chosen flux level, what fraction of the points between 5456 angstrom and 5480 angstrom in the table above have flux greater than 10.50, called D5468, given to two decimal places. 1.00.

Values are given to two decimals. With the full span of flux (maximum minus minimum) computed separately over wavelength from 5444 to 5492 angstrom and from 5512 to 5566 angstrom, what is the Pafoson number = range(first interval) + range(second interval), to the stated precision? 2.30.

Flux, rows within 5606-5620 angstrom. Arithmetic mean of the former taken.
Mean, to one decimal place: 10.5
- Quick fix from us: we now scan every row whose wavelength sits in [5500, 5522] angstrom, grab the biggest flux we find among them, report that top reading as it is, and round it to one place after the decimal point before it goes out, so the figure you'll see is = 11.0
